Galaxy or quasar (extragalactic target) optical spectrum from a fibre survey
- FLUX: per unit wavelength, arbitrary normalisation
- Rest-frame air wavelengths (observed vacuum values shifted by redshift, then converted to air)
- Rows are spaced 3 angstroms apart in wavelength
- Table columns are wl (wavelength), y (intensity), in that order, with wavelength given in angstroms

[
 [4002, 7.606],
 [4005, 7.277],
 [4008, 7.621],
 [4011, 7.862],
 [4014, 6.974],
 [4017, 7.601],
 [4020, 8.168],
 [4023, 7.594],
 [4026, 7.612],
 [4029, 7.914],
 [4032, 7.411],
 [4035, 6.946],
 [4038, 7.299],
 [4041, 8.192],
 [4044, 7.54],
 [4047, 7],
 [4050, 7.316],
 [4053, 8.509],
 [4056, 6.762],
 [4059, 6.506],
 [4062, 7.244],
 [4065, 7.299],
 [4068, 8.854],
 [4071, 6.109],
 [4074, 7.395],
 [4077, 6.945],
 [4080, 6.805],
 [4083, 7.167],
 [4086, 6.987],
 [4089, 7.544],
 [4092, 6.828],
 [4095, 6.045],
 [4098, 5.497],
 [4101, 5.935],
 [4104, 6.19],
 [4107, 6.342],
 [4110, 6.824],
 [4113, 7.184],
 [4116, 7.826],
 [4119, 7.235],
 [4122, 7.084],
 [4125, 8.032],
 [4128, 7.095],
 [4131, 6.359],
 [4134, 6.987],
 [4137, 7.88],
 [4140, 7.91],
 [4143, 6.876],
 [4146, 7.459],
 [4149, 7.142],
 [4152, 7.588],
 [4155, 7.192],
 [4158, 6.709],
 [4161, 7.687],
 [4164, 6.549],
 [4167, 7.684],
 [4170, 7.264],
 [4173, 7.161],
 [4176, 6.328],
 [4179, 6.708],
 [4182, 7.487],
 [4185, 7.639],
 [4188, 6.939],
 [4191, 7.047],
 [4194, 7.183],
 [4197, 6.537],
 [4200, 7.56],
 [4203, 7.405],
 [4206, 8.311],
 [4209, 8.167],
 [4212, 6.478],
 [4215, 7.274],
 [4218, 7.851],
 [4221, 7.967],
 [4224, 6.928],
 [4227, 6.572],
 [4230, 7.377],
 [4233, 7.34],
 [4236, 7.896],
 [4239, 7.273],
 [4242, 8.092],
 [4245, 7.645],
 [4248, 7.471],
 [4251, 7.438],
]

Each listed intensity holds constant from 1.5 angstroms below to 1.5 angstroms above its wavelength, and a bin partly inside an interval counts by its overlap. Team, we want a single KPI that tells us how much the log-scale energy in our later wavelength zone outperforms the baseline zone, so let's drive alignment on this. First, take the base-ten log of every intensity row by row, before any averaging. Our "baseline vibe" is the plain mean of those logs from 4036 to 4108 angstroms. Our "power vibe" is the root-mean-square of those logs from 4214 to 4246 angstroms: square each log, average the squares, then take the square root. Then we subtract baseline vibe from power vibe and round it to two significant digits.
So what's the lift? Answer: 0.030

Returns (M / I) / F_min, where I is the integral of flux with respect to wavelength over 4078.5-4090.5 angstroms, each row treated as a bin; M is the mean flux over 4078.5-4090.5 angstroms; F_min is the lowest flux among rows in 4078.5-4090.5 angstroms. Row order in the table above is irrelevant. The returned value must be 0.0122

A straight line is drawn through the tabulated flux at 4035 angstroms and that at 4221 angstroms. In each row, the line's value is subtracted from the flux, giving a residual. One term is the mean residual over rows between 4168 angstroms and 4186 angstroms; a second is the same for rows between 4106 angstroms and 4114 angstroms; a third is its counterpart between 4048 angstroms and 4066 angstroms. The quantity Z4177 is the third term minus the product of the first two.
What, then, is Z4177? -0.16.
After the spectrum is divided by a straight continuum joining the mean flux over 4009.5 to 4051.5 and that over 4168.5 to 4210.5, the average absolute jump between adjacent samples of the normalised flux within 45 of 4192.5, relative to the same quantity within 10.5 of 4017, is 1.3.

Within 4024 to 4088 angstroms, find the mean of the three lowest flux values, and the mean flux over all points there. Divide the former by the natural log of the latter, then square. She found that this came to 10.5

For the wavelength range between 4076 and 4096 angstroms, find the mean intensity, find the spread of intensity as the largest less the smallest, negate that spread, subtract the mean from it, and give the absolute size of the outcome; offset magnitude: 8.4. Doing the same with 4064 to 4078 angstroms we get 10.1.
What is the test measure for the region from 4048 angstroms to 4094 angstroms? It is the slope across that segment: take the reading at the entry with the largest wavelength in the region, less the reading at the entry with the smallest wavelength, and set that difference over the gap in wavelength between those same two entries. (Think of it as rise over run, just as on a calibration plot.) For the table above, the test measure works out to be -0.012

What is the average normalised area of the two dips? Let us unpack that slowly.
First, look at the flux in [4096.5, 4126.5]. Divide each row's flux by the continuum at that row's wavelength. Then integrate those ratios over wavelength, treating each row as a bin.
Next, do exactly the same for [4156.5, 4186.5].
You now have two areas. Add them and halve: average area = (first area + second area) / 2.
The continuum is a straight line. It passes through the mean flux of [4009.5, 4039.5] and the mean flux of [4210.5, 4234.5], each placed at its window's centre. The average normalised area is 28.4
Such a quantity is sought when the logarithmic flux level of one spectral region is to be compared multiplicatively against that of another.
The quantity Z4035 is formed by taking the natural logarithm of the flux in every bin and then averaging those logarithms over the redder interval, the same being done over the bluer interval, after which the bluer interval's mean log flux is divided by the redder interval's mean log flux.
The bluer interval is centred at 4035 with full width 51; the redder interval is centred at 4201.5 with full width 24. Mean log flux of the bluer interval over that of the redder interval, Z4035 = 1.01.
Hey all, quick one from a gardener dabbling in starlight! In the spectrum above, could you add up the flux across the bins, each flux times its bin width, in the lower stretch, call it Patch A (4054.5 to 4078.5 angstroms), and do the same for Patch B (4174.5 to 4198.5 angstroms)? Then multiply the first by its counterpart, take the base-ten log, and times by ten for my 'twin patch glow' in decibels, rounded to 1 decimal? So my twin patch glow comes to 44.6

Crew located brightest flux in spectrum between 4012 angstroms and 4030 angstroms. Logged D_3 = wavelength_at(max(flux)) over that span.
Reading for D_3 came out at 4020 angstroms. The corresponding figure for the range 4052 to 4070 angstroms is 4068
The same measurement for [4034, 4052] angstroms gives 4041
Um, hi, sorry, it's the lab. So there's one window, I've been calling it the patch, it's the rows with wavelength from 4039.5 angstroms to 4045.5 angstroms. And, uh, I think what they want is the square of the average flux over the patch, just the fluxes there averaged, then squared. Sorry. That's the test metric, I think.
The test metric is 62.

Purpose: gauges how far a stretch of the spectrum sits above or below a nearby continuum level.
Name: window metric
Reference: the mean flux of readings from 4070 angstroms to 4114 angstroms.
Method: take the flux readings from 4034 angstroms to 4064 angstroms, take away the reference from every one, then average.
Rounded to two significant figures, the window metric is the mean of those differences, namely 0.68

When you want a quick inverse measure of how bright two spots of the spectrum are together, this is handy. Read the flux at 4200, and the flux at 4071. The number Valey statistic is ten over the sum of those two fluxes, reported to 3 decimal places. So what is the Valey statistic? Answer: 0.732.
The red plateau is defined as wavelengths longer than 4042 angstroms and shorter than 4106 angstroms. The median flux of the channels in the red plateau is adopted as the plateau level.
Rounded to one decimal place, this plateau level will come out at 7.0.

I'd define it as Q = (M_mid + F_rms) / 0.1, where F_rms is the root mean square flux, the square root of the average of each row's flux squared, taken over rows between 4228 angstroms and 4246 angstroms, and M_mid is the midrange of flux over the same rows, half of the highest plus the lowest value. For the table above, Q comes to 153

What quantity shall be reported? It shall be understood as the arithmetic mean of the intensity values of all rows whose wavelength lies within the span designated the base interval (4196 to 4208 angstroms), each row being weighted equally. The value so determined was 7.5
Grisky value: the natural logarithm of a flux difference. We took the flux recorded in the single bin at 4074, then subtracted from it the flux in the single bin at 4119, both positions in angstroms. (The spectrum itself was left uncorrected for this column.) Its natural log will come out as -1.8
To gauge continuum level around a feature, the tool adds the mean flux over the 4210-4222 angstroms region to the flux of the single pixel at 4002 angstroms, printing 15.0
